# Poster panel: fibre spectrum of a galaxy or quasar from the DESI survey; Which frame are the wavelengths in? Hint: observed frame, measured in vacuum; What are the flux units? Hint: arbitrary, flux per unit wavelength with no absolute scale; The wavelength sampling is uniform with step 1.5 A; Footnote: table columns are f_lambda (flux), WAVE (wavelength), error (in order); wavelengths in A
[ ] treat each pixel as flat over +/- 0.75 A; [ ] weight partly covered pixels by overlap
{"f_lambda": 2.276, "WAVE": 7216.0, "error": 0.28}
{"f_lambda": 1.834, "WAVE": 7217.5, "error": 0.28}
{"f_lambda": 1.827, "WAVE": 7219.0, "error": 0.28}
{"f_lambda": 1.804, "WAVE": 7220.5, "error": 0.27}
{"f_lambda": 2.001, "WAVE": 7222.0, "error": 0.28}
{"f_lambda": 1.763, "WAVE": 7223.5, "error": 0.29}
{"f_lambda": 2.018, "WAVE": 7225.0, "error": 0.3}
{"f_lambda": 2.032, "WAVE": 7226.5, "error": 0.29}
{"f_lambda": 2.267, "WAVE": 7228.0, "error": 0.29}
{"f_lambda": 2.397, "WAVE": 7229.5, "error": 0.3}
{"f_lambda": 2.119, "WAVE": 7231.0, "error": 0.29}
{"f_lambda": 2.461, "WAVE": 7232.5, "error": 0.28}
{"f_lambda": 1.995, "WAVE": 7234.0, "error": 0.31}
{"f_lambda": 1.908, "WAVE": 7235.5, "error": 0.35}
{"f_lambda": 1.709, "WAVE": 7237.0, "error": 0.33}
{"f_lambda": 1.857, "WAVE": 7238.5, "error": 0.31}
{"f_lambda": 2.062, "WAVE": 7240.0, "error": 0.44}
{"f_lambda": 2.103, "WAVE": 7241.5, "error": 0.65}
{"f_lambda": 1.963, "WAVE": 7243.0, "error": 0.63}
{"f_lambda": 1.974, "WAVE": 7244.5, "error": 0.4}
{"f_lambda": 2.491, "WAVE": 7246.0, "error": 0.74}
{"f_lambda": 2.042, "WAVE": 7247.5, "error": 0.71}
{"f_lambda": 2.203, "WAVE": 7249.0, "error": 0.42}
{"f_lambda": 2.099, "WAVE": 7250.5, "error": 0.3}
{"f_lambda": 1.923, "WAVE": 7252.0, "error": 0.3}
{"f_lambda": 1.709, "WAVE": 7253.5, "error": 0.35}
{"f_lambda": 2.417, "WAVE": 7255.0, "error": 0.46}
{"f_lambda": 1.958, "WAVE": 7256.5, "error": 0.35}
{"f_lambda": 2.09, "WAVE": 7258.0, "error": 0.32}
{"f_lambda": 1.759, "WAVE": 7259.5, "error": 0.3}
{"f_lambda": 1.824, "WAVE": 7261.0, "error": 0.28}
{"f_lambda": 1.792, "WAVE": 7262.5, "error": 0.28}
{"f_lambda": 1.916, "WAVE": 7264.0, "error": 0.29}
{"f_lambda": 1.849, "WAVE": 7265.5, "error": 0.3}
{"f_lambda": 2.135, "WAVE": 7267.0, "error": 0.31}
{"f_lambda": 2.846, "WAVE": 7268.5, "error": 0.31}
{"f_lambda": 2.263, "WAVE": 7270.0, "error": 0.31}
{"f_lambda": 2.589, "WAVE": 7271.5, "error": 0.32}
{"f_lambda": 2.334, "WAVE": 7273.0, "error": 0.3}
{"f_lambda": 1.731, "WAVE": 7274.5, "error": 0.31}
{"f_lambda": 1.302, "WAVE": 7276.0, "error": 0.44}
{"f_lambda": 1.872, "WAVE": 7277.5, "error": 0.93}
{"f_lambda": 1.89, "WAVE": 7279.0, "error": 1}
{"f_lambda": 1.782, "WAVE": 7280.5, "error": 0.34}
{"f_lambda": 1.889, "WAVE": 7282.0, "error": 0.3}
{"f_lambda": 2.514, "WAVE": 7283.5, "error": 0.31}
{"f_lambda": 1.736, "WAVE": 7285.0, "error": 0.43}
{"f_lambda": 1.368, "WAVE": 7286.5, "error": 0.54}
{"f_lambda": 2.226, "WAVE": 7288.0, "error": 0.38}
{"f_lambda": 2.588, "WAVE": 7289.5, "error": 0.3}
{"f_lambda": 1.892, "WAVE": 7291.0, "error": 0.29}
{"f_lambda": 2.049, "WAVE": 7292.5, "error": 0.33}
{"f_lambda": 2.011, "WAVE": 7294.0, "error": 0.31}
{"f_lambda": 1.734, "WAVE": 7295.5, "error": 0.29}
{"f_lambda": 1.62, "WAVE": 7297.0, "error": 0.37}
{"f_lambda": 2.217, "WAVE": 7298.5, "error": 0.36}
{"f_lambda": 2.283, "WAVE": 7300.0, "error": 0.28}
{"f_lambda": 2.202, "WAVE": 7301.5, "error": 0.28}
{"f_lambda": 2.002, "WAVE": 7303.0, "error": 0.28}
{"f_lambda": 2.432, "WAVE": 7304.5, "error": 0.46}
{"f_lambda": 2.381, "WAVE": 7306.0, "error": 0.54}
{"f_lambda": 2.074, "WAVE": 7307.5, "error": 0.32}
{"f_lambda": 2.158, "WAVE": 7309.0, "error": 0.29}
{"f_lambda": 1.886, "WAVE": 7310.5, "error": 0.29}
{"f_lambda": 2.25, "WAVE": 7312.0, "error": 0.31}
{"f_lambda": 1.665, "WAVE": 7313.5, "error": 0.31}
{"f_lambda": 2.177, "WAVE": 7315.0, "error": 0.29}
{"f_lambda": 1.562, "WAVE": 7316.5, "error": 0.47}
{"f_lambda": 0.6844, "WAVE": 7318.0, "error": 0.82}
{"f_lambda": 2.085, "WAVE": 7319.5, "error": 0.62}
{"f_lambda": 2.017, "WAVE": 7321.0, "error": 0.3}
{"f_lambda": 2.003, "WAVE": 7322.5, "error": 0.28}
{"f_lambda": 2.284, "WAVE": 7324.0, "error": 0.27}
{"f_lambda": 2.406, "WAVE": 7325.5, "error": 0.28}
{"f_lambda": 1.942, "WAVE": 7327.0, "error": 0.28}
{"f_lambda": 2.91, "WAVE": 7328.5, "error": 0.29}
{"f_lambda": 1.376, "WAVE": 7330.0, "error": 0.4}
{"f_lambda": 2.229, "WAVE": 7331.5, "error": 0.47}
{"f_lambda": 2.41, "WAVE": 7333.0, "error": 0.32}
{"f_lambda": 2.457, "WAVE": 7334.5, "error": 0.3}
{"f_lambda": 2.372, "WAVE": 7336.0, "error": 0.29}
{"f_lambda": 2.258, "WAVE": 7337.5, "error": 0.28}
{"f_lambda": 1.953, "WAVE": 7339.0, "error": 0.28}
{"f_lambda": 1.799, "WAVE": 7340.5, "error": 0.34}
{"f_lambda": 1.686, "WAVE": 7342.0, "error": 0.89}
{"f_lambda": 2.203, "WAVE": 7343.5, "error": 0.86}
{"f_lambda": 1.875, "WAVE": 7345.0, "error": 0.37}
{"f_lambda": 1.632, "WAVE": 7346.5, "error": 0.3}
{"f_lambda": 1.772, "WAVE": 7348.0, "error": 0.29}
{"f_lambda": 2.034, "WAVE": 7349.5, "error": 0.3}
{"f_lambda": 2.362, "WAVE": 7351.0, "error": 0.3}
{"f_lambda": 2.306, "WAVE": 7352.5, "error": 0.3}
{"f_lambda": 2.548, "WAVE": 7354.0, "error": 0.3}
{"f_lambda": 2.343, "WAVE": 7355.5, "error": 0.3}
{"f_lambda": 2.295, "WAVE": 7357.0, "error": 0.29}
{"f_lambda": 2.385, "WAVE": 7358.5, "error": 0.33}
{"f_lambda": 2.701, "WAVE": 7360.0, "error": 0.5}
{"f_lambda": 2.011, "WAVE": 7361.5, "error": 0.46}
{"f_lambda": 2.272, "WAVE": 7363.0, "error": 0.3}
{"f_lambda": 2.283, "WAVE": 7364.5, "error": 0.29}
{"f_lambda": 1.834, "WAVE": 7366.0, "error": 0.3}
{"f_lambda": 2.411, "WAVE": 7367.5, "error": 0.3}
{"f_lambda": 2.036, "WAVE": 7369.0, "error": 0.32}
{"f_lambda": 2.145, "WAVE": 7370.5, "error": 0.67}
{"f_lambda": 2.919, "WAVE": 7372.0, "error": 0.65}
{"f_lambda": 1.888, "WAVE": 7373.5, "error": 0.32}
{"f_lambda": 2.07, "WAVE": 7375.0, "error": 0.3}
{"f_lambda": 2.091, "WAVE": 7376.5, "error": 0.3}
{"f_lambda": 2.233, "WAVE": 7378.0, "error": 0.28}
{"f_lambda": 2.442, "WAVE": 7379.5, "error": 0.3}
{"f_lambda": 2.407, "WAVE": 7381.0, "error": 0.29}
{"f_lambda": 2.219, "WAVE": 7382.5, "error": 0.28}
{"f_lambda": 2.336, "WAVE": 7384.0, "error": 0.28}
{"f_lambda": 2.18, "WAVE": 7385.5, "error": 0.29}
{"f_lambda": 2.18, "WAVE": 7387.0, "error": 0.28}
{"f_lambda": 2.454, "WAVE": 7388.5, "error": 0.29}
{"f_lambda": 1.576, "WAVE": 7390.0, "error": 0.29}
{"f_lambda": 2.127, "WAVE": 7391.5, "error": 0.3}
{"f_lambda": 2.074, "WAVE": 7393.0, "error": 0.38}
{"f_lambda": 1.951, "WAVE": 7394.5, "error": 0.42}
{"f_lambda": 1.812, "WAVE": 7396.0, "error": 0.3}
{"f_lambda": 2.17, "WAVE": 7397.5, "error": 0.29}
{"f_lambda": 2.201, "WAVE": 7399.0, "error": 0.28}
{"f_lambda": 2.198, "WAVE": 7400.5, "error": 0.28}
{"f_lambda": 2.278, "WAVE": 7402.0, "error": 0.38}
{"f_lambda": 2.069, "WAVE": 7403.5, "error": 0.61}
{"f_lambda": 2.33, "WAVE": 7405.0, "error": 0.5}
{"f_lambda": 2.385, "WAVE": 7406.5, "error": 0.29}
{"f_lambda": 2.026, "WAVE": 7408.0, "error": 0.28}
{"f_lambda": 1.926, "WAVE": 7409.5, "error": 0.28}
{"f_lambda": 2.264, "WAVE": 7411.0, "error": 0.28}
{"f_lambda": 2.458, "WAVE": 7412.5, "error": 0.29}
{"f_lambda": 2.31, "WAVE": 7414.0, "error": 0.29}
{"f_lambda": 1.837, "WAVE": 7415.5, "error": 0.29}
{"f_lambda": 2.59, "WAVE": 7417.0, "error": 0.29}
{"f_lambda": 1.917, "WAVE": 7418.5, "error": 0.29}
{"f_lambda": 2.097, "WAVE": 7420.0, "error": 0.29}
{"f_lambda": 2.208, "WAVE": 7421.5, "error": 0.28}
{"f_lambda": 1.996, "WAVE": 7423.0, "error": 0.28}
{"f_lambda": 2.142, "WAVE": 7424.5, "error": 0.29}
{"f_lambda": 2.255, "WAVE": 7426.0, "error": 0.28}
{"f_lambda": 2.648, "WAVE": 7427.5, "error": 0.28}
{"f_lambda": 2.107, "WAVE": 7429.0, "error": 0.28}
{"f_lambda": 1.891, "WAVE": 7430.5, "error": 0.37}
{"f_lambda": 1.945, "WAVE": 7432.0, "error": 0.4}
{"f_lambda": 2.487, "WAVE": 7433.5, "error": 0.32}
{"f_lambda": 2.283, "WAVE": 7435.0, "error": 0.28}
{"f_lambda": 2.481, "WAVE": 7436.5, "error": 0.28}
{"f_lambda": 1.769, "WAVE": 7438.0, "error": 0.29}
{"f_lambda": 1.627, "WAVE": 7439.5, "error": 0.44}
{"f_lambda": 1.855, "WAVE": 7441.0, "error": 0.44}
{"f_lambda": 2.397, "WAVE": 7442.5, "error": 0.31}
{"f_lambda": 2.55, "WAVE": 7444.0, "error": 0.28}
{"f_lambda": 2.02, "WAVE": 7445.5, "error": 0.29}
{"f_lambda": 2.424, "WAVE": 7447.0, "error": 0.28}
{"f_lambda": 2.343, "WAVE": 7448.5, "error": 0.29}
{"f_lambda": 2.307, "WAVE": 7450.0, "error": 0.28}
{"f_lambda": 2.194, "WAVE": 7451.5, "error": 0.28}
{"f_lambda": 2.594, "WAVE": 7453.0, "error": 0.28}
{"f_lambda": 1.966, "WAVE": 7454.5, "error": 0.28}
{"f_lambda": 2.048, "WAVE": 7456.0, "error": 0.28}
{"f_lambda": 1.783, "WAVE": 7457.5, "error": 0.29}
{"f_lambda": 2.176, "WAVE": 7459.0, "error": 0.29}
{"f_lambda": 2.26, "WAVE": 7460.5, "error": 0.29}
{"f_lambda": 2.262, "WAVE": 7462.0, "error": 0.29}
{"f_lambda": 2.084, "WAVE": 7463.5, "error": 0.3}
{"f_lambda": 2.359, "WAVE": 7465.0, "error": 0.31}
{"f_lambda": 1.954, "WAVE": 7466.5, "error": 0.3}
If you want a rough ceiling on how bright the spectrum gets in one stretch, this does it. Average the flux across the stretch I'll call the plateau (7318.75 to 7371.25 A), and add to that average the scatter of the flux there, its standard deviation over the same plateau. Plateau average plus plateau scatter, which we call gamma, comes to 2.47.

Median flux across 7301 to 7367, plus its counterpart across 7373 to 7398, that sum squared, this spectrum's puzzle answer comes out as 19.0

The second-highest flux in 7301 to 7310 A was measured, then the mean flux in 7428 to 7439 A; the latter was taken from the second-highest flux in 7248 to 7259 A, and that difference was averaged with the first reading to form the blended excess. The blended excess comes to 1.22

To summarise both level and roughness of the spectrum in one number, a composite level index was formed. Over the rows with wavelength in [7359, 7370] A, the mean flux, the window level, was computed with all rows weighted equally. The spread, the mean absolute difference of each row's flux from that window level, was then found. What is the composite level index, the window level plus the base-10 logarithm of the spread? 1.57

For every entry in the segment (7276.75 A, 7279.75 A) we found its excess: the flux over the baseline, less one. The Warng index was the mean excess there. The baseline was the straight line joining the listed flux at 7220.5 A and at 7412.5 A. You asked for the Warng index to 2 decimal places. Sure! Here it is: -0.06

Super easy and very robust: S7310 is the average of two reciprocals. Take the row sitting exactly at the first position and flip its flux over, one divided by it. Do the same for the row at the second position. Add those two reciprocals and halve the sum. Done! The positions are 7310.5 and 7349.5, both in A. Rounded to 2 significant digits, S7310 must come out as 0.51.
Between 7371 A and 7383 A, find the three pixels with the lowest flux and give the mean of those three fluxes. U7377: 2.02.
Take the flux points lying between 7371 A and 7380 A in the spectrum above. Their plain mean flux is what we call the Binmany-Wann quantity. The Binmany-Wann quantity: 2.27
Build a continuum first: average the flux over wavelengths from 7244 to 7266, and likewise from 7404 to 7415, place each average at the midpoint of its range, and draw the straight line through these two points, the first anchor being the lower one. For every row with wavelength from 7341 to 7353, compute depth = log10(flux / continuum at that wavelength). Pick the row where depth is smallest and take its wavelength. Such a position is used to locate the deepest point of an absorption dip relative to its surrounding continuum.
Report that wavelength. 7346.5 A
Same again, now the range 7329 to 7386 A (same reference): 7330.0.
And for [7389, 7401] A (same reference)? 7390.0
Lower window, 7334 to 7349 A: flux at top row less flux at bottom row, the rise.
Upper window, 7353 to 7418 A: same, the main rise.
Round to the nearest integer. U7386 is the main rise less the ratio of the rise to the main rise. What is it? 16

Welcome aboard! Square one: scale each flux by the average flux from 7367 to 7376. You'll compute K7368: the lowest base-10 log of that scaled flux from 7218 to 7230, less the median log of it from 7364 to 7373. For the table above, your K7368 -0.10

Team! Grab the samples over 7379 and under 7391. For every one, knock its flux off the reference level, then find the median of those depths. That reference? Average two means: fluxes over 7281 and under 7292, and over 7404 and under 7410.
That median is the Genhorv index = -0.18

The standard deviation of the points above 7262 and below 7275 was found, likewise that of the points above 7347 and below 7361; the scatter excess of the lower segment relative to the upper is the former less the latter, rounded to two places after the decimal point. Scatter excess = 0.11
